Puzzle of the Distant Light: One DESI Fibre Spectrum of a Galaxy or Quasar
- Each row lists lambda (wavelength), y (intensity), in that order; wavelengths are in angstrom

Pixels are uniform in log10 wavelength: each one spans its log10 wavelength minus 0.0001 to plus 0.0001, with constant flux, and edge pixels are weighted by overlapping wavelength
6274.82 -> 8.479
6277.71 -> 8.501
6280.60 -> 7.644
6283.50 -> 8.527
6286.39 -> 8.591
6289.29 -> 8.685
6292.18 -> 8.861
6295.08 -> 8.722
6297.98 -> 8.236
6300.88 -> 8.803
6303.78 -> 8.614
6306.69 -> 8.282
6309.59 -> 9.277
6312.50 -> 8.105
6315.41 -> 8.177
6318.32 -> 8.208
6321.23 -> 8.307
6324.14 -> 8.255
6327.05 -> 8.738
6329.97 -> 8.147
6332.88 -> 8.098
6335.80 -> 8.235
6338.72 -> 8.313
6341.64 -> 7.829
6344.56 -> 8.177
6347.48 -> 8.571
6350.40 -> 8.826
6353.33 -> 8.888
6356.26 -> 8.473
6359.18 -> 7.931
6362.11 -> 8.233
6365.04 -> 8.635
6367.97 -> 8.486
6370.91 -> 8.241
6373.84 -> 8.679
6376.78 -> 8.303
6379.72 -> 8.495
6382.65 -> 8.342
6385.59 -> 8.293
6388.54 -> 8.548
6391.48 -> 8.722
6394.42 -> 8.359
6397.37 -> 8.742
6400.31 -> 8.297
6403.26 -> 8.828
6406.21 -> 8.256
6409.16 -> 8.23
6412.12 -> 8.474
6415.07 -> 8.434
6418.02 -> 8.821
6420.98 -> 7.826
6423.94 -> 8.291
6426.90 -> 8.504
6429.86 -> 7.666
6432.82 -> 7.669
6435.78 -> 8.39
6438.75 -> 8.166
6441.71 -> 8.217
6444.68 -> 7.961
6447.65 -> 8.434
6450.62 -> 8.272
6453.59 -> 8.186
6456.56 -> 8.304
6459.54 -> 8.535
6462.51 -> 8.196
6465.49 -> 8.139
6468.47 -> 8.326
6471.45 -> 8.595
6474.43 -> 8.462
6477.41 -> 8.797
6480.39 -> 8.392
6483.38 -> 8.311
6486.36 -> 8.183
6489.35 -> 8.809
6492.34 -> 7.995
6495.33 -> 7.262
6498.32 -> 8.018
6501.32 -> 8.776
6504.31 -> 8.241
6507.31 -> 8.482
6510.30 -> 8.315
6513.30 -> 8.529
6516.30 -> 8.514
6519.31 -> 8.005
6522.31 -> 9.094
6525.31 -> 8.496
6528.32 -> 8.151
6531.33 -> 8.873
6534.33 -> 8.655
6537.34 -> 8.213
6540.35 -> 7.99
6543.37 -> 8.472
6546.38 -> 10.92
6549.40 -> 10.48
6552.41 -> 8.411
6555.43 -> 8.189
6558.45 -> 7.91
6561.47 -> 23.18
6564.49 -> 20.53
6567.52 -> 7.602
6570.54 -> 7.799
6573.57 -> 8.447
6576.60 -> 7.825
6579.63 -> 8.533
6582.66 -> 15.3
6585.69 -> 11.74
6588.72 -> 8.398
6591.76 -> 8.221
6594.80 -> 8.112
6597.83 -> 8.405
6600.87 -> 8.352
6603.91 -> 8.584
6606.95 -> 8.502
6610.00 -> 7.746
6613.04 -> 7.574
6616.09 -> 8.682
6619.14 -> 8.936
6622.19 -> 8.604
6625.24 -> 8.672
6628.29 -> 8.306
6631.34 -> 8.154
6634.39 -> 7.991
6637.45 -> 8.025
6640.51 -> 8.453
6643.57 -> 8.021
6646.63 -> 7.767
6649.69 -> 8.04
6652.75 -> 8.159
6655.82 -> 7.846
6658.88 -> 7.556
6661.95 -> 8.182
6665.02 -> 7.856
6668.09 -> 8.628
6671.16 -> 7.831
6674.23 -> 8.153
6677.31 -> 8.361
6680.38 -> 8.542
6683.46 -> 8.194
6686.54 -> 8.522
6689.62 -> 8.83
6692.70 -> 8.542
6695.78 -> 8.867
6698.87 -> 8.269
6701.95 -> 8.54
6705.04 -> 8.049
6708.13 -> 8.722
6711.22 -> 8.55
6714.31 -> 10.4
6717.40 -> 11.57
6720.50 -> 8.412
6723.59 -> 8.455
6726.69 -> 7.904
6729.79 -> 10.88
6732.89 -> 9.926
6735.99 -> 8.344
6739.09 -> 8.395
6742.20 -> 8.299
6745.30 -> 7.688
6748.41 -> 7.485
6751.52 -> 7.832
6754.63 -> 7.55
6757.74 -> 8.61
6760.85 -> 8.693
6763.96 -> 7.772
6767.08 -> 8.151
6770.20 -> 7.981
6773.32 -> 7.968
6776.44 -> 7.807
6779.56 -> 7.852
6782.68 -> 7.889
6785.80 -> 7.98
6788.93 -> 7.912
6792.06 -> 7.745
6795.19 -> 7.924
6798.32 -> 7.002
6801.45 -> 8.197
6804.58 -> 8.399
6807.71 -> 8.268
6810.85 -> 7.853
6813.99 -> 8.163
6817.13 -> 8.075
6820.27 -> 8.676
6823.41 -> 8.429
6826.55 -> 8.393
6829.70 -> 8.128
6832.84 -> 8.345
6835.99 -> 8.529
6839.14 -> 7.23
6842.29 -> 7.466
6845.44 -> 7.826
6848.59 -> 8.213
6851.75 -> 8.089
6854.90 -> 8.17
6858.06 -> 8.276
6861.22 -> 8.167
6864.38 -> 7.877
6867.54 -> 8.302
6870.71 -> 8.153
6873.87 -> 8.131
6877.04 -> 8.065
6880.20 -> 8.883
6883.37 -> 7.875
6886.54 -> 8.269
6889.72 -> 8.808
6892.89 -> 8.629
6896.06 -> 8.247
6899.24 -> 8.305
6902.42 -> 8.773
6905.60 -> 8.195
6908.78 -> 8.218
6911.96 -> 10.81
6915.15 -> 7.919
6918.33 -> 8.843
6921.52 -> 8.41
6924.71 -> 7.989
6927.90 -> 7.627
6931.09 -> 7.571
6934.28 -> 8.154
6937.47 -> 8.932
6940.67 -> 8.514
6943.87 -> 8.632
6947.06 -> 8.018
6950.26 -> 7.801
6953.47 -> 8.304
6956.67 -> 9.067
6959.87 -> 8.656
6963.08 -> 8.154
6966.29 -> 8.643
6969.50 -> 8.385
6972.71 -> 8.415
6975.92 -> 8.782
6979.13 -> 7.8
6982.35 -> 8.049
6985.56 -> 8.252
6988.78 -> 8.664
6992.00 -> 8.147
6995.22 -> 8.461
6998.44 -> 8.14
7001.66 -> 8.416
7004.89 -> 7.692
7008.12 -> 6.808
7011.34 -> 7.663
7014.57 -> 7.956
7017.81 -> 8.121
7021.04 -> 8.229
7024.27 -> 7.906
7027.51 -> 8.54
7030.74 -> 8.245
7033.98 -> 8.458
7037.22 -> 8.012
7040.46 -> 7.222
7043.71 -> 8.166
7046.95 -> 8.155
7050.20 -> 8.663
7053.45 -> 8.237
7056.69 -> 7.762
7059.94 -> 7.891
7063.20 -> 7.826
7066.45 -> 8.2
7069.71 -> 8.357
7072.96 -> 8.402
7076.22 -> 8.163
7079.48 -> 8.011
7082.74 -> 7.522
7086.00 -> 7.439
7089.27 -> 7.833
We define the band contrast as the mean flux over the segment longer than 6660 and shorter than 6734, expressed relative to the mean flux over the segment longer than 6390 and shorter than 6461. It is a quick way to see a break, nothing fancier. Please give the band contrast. 1.05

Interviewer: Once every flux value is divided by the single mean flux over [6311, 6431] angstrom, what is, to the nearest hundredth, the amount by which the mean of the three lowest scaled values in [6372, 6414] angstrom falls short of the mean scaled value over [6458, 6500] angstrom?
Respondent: 0.00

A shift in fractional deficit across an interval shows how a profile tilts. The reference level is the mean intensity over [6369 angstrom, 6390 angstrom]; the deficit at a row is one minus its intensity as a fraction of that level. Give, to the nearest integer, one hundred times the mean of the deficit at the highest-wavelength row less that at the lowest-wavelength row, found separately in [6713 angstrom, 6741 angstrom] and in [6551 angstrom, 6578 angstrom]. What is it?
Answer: 15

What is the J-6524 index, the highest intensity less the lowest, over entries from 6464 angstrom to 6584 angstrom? 15.9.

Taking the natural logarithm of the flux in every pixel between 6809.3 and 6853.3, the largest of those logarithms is 2.16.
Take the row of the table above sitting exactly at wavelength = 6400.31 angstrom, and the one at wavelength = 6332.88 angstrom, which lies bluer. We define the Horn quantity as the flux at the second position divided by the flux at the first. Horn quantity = 0.98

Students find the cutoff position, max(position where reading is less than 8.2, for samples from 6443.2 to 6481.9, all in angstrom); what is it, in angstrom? 6465.49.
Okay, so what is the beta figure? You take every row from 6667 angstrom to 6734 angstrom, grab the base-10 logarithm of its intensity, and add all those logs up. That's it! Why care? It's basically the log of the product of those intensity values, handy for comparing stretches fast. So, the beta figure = 20.8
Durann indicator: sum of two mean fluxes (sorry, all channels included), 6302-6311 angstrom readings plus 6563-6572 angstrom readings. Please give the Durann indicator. 20.7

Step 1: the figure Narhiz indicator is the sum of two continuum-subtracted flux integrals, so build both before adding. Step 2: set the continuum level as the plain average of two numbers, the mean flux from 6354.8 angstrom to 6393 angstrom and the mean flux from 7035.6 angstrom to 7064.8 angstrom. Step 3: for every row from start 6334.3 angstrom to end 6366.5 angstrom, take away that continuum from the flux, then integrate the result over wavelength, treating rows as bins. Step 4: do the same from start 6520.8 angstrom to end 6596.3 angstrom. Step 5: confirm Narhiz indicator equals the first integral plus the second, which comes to 140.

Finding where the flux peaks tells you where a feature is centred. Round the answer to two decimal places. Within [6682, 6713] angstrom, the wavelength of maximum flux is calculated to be 6695.78 angstrom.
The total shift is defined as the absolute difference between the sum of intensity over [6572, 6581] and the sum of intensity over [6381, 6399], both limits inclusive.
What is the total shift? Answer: 26.2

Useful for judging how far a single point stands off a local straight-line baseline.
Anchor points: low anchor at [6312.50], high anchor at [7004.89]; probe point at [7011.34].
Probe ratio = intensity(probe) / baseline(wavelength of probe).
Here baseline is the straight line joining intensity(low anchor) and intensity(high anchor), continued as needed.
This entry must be 1.00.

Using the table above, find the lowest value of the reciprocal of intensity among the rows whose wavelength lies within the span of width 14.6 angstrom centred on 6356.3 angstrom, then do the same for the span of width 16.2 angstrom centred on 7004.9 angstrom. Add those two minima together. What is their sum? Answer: 0.231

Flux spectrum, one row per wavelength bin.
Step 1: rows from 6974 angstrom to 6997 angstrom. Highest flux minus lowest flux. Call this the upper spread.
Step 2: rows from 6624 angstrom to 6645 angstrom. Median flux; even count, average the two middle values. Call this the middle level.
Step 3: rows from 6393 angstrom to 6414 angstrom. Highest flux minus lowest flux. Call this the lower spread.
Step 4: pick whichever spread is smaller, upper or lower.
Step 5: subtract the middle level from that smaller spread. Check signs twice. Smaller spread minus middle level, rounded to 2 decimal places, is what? -7.56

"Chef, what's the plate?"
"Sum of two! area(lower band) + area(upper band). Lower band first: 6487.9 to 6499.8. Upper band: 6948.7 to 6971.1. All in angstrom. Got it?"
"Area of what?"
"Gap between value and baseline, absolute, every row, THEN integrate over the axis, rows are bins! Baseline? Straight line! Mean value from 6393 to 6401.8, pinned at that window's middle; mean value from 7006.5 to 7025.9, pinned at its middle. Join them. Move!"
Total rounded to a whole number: 20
